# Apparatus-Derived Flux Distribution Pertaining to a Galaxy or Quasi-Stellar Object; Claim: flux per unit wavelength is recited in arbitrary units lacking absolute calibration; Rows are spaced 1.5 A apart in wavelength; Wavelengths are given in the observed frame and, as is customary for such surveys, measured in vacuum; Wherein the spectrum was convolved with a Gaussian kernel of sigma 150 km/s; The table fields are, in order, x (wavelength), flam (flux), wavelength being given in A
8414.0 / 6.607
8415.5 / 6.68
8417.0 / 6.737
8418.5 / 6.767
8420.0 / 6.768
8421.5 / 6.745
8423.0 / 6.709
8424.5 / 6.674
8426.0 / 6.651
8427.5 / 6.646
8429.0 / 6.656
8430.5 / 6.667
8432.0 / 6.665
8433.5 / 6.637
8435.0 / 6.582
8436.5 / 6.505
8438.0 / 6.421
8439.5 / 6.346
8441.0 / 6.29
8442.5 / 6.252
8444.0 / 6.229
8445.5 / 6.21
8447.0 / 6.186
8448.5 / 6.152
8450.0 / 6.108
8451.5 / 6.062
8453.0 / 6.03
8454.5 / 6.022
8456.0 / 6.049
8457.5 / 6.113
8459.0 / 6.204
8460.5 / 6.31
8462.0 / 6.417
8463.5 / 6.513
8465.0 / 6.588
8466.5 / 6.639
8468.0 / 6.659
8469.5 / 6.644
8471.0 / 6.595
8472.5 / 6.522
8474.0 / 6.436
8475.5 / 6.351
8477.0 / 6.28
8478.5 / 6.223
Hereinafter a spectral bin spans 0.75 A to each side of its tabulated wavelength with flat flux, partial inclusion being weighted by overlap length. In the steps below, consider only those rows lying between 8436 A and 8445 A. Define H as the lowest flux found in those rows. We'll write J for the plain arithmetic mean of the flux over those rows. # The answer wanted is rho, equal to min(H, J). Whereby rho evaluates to 6.23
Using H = 6.229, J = 6.34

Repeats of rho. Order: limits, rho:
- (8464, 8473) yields 6.52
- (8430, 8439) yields 6.42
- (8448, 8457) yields 6.02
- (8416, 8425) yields 6.67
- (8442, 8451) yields 6.11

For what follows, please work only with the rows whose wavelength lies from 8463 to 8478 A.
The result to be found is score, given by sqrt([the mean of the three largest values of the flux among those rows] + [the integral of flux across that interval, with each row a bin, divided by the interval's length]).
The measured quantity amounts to 3.63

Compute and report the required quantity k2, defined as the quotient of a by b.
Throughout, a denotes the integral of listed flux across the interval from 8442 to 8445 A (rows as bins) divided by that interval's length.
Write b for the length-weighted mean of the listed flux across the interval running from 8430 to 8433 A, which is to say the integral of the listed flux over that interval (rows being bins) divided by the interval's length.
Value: 0.94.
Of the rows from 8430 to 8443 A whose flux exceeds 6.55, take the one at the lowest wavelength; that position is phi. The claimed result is 8430.5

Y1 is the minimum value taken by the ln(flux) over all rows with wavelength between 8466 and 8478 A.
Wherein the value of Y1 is 1.84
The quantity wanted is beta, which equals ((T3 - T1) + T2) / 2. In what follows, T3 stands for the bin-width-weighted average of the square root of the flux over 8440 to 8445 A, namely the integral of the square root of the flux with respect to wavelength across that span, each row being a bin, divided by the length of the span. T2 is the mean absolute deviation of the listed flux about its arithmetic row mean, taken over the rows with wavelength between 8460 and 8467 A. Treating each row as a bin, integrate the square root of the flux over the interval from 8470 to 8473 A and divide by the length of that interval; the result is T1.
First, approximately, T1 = 2.56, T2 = 0.10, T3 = 2.50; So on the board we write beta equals 0.021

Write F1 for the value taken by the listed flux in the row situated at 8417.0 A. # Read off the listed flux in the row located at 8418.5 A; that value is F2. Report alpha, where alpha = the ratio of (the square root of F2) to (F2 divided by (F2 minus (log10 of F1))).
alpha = 2.28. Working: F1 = 6.737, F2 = 6.767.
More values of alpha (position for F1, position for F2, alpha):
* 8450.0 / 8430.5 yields 2.28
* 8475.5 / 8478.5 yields 2.17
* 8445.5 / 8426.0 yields 2.27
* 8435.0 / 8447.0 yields 2.16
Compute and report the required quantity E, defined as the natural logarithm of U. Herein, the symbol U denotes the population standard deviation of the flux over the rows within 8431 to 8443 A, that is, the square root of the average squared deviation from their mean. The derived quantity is -1.9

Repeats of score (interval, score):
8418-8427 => 3.67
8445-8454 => 3.51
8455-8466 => 3.58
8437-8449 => 3.55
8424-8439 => 3.64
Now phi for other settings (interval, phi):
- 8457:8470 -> 8465.0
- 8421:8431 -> 8421.5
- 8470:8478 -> 8471.0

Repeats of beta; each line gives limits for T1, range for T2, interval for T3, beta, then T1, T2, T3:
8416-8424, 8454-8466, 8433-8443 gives 0.060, 2.60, 0.18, 2.54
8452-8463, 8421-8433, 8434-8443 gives 0.037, 2.48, 0.03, 2.53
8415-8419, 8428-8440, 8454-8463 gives -0.001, 2.59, 0.10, 2.49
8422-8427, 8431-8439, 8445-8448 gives -0.008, 2.58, 0.08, 2.49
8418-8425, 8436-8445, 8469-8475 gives 0.023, 2.59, 0.08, 2.56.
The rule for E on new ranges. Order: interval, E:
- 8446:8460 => -2.8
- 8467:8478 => -2.0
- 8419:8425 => -3.3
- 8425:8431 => -4.9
